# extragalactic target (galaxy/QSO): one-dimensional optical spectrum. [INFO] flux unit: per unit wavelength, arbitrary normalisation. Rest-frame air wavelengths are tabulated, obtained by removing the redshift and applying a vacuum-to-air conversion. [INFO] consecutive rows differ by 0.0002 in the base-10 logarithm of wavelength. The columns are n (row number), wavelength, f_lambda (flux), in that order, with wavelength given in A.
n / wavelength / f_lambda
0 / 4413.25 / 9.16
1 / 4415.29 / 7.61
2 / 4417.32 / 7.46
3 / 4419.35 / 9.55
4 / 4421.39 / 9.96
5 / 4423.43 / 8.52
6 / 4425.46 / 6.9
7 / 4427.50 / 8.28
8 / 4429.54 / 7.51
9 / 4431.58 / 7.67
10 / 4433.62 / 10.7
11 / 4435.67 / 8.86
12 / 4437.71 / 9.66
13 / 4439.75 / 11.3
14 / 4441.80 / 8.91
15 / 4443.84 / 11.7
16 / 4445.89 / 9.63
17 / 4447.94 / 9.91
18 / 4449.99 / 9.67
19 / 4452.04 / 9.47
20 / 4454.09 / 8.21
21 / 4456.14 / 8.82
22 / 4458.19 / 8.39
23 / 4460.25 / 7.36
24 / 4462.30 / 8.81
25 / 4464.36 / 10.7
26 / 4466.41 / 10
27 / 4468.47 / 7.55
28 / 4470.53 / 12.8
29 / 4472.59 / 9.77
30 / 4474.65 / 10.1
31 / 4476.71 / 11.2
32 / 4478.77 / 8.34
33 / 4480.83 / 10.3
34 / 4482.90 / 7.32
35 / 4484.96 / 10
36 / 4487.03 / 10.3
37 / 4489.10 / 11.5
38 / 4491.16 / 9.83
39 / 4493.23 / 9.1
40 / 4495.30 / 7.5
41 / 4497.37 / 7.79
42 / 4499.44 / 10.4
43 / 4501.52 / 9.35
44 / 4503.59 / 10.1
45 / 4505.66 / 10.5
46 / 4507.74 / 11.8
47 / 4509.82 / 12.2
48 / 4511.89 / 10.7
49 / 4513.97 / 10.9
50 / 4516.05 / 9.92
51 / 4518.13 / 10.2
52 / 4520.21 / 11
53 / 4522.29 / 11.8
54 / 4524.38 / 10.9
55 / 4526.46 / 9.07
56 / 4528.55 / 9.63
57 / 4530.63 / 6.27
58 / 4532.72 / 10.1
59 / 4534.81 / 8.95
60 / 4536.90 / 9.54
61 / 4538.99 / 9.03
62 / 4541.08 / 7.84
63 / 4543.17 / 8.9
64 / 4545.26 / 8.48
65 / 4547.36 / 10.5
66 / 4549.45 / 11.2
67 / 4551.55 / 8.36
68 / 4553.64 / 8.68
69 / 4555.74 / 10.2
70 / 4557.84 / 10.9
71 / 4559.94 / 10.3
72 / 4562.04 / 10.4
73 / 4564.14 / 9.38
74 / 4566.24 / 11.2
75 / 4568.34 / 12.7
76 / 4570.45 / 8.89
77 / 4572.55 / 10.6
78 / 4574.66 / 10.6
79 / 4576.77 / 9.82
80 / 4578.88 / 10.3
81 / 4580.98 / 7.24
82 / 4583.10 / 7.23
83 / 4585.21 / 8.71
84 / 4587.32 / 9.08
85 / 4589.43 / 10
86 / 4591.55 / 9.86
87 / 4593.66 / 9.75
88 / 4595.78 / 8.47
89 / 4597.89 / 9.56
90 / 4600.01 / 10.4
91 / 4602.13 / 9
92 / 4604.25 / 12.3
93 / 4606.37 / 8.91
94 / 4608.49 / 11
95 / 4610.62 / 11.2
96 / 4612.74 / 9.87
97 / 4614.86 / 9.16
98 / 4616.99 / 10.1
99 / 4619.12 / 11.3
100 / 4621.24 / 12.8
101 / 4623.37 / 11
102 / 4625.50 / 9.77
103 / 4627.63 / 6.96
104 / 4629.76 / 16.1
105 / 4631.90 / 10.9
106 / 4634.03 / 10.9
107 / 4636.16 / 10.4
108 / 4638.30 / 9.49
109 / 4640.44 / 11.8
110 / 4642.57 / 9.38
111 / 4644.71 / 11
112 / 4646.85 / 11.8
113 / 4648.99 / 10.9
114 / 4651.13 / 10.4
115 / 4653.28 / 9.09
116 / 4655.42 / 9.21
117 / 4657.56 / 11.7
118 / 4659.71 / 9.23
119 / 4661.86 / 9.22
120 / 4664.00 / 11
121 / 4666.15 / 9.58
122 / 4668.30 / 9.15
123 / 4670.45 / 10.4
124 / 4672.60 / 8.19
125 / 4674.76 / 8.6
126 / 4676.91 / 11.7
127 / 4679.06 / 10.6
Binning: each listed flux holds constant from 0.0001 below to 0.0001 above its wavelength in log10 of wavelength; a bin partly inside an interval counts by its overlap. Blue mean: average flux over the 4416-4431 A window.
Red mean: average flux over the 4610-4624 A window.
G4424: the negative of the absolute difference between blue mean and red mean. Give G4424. -2.5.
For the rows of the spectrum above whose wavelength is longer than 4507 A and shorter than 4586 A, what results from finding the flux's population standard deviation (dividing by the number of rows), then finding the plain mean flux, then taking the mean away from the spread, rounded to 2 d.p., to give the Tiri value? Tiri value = -8.45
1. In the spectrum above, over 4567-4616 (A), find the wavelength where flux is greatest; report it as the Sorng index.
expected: 4568.34 A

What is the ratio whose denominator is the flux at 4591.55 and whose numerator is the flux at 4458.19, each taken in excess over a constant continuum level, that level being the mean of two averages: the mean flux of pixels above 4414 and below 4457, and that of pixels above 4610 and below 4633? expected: 18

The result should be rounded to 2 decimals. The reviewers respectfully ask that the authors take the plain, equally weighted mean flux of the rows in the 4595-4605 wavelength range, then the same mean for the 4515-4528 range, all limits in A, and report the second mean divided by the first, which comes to 1.05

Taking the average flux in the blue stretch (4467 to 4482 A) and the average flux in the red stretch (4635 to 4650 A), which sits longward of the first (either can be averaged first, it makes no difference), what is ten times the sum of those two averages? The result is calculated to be 207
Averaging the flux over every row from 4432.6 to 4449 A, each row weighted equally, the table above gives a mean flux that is 10.1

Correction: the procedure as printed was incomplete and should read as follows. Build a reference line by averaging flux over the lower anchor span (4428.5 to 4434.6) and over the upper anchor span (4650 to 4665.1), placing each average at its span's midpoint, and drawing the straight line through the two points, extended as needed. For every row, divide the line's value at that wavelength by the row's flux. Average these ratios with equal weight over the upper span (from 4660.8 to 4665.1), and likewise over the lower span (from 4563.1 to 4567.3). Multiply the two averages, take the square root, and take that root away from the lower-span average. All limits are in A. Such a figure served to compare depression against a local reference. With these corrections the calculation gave -0.037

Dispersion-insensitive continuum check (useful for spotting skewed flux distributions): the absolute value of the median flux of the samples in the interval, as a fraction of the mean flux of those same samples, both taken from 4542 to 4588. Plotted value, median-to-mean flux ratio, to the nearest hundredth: 1.03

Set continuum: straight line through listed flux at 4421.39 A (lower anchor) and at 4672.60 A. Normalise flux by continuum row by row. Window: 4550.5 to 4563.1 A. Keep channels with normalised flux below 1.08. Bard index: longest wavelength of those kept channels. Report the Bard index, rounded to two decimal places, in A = 4553.64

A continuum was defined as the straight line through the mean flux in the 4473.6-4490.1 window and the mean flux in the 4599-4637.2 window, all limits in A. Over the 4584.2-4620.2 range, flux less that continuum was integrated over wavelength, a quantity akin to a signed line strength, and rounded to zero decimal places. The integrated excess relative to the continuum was -24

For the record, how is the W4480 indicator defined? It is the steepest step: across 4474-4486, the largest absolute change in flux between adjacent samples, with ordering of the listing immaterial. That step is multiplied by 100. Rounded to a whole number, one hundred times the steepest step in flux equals 298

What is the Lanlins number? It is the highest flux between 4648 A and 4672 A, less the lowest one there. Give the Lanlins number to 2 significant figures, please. 2.6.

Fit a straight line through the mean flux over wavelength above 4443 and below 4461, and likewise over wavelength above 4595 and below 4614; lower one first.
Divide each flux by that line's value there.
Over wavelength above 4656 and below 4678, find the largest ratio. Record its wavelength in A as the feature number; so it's 4657.56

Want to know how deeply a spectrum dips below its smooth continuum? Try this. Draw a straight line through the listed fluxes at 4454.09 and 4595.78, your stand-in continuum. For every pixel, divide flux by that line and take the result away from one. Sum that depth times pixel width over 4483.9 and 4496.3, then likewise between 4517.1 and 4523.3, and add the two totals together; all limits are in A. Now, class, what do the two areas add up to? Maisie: -4.1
